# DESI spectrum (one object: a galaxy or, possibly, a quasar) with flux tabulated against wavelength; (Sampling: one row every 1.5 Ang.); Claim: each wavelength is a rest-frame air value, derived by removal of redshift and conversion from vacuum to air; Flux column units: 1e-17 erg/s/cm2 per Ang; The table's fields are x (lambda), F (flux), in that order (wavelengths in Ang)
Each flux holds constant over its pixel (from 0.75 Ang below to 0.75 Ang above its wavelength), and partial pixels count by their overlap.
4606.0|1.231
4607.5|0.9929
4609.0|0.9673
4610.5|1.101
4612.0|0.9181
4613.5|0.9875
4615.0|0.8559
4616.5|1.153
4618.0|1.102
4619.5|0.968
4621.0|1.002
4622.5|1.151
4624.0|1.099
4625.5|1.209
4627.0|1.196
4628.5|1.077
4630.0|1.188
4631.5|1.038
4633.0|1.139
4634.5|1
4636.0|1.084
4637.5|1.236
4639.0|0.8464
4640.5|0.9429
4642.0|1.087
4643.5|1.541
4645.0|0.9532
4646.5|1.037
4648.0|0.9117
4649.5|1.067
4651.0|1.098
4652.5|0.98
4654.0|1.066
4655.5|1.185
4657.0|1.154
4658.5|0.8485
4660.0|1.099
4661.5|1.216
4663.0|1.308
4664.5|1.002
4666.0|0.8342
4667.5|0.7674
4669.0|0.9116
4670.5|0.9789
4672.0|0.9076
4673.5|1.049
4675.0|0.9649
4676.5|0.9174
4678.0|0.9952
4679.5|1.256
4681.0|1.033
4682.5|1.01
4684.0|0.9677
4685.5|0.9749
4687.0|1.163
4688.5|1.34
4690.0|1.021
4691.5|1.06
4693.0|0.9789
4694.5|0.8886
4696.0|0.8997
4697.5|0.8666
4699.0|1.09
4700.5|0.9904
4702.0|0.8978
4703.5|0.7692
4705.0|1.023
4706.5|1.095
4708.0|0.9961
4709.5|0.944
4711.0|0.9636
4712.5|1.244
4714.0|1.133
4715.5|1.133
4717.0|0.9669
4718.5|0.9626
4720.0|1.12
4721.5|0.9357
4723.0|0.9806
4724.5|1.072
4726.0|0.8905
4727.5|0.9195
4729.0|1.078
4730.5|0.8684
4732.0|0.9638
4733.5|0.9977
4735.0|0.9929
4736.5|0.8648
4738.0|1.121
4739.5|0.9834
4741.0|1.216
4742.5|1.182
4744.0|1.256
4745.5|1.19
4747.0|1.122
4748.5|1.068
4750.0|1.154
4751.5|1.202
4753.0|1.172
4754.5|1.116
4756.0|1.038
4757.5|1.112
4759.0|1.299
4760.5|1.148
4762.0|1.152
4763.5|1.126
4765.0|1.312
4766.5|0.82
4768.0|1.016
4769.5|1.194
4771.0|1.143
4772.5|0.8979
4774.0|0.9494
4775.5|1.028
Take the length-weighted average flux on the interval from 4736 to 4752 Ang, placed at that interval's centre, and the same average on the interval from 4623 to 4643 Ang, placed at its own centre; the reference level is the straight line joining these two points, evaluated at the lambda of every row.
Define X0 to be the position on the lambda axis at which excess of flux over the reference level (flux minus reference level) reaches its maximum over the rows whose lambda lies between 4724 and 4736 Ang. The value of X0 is 4729.0 Ang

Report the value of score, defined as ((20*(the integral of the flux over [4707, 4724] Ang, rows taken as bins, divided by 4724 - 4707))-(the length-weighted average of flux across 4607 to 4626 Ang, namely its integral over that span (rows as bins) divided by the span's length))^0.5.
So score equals 4.44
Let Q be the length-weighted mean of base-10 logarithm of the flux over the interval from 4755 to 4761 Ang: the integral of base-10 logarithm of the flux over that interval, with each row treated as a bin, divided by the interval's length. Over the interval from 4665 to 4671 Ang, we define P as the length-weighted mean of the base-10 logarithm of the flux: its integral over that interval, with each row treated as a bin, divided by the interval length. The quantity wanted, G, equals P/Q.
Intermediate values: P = -0.06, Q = 0.058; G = -1.0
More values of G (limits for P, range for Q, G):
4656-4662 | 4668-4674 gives -1.2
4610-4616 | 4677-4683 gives -0.6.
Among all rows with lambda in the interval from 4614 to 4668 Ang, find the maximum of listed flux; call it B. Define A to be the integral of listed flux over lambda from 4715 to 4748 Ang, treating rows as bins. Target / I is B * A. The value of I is 53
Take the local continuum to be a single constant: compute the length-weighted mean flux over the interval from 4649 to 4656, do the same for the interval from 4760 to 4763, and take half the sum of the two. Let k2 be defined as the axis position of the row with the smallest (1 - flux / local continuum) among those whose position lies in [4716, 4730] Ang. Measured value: 4720.0 Ang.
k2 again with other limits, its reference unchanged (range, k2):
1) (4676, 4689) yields 4688.5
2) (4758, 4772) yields 4765.0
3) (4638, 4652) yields 4643.5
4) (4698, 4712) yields 4706.5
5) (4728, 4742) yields 4741.0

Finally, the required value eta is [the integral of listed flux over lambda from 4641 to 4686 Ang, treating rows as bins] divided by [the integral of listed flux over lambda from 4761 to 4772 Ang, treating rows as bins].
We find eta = 3.8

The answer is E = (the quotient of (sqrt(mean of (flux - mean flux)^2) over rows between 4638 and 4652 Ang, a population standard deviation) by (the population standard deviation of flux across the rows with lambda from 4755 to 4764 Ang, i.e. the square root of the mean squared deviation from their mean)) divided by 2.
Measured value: 1.2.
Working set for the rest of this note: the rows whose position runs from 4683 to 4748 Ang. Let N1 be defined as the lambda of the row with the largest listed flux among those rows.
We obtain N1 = 4688.5 Ang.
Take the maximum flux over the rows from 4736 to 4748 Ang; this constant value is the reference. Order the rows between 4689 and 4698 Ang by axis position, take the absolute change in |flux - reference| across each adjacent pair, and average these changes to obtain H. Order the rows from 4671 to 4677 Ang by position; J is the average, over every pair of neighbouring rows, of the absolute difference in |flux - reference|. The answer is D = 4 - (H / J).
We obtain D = 3.44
